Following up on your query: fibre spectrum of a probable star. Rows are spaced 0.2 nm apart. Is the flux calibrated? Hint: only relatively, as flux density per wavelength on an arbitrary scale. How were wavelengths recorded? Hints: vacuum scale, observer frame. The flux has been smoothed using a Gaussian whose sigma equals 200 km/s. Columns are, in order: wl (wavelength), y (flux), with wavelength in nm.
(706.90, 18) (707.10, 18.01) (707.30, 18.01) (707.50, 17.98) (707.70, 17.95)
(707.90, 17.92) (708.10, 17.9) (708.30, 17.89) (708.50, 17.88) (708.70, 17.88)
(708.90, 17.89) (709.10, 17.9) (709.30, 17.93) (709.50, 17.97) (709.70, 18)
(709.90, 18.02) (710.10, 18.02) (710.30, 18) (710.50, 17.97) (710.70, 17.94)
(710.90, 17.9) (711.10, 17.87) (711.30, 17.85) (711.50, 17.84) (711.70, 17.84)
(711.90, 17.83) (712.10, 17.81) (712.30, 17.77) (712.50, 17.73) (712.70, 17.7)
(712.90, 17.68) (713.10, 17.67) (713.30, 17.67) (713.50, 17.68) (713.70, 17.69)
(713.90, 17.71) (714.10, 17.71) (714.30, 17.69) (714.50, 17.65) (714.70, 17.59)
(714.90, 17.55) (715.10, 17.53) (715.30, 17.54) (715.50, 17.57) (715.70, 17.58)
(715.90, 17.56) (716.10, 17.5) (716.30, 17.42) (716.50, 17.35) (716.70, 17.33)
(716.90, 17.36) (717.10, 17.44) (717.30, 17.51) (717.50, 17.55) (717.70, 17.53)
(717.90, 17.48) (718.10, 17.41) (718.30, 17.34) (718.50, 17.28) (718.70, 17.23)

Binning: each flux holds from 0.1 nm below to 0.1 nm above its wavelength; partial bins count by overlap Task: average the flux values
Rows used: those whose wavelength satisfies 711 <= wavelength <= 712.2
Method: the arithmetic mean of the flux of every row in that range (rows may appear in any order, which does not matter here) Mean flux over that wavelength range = 17.8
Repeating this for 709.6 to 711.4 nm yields 18.0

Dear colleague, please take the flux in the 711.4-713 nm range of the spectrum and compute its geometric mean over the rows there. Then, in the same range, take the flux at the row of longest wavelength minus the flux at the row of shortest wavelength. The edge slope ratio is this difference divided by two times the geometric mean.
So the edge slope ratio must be -0.0045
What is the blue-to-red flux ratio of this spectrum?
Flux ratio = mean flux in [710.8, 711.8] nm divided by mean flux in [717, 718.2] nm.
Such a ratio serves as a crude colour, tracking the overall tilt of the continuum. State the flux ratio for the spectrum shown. 1.02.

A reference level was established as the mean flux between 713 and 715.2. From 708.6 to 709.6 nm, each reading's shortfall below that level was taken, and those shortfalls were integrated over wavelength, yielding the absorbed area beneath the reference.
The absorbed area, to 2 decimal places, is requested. -0.26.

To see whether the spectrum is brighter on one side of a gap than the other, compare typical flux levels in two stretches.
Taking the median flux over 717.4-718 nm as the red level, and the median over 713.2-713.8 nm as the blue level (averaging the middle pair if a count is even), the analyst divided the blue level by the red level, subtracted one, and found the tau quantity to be 0.009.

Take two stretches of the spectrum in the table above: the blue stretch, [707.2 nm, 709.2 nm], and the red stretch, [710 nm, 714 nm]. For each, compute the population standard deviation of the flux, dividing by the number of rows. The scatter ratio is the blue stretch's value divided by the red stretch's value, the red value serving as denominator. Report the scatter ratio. 0.38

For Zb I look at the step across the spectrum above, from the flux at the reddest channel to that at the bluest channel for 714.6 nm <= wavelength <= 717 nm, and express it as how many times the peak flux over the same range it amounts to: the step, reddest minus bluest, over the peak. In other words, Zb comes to -0.013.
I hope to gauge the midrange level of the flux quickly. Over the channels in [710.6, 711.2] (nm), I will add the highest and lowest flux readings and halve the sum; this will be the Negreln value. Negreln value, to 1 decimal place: 17.9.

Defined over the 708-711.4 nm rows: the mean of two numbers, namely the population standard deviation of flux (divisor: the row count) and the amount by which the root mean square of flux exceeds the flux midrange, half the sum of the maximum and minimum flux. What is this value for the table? 0.025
